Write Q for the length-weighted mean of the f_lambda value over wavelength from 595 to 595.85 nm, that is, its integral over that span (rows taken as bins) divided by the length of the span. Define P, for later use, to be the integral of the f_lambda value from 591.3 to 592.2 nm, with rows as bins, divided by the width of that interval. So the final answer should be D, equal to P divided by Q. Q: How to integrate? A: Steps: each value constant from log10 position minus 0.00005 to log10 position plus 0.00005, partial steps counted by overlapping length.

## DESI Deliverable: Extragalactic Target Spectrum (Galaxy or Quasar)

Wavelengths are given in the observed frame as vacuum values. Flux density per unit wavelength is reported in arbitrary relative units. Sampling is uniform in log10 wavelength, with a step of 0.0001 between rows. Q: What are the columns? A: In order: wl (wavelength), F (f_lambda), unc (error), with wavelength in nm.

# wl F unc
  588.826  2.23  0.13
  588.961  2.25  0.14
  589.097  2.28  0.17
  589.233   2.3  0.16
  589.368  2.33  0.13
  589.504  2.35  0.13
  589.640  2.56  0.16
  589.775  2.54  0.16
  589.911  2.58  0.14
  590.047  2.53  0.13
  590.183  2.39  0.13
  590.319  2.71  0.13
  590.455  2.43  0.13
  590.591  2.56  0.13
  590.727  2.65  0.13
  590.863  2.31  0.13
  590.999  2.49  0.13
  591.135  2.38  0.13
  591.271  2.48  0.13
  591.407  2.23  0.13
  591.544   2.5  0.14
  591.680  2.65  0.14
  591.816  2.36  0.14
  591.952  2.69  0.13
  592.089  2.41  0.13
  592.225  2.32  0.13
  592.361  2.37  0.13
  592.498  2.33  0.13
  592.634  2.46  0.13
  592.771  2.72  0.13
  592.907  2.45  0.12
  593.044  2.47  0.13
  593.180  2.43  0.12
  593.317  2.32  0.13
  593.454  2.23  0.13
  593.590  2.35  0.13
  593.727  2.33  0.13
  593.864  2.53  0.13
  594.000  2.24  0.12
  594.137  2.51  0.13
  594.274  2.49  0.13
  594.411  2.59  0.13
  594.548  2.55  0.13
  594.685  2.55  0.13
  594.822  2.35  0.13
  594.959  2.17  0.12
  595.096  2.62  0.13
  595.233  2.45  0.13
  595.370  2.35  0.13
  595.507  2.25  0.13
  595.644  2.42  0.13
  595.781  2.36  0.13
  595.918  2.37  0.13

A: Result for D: 1.03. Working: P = 2.47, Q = 2.40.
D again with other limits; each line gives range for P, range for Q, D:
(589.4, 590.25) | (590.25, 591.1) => 0.99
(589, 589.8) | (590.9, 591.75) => 0.97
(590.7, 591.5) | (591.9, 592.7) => 1.00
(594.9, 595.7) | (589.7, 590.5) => 0.94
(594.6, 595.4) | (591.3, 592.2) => 0.98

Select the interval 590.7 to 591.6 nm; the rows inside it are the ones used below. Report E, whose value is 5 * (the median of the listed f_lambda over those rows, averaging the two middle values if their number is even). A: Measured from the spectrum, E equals 12.4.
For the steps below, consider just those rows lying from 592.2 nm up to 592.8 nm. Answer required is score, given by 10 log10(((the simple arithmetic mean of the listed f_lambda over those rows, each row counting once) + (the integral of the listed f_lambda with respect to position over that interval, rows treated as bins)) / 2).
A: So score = 2.90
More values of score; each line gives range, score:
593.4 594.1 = 2.99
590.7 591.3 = 2.94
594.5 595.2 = 3.18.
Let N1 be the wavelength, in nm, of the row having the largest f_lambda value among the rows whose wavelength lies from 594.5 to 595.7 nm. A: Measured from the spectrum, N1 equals 595.096 nm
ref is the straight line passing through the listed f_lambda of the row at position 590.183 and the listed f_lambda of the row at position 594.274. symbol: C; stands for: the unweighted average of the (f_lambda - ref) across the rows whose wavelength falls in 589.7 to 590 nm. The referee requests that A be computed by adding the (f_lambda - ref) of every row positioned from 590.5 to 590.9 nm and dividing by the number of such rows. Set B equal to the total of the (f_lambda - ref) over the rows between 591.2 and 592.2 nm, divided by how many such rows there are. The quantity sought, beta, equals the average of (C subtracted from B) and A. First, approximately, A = 0.10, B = 0.05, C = 0.18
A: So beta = -0.014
